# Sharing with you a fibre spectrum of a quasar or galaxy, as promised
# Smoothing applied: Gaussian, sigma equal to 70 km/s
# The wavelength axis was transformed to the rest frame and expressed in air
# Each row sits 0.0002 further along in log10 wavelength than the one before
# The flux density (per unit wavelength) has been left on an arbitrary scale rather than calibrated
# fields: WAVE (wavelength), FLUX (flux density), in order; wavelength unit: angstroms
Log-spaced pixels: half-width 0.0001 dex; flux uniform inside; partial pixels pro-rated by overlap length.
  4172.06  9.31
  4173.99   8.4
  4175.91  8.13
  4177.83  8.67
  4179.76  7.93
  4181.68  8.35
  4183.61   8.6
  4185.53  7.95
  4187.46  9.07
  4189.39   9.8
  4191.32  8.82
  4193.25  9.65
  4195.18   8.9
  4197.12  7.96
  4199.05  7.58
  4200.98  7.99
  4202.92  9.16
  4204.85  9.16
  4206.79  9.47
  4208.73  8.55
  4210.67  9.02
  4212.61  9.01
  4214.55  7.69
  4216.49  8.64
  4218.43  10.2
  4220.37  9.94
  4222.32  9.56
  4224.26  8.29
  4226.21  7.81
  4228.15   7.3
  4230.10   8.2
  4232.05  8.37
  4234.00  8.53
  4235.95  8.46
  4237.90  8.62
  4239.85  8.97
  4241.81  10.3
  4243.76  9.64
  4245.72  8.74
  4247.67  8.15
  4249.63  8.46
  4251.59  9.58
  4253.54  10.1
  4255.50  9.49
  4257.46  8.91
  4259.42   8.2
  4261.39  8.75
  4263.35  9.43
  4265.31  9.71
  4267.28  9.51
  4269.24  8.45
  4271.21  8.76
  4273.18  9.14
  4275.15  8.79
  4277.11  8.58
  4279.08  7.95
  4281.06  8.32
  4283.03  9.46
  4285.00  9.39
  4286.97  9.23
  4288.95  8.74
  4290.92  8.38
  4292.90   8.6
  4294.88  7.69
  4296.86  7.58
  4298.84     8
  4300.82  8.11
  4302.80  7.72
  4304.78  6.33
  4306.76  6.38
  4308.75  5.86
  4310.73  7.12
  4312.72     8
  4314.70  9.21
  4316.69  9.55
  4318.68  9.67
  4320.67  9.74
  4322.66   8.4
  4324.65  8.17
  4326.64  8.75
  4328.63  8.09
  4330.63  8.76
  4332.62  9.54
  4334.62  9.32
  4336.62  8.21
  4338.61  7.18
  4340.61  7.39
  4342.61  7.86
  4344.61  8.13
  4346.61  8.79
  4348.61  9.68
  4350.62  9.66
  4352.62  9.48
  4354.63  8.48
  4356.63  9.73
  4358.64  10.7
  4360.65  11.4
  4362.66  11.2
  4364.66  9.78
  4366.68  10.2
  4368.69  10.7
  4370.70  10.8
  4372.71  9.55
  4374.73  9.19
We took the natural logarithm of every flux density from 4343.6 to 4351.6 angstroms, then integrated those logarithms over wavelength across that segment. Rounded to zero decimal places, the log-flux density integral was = 18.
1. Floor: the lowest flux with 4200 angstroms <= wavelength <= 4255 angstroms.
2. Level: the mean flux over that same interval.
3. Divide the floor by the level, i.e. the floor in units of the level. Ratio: 0.824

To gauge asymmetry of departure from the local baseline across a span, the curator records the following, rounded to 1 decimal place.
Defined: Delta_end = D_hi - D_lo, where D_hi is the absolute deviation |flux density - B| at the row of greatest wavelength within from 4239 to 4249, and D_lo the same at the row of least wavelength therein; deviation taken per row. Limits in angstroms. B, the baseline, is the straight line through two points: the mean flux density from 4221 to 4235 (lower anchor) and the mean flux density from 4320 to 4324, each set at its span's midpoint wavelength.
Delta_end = -0.3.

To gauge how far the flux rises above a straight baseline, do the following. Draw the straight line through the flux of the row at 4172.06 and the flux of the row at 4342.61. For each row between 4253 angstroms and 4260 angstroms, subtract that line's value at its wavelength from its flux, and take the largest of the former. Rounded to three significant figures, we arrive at 1.48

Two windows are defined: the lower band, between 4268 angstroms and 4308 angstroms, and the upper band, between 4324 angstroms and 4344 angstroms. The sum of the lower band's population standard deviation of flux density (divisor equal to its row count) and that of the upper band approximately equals 1.57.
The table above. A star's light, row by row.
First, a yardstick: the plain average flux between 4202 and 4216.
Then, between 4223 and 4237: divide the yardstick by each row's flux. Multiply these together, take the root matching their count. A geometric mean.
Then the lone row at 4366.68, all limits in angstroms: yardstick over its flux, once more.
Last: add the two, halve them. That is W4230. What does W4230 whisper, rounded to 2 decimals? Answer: 0.98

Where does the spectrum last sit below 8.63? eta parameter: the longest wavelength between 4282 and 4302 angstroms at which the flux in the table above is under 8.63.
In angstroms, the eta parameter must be 4300.82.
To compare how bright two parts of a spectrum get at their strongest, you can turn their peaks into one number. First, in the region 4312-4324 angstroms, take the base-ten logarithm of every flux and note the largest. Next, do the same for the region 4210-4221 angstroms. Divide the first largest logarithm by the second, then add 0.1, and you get 1.08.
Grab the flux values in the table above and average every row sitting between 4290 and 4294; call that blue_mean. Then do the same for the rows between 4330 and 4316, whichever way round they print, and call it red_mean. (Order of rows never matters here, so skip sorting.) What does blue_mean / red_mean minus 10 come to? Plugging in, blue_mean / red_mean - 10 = -9.05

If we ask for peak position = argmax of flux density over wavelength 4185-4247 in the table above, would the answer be 4241.81 angstroms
